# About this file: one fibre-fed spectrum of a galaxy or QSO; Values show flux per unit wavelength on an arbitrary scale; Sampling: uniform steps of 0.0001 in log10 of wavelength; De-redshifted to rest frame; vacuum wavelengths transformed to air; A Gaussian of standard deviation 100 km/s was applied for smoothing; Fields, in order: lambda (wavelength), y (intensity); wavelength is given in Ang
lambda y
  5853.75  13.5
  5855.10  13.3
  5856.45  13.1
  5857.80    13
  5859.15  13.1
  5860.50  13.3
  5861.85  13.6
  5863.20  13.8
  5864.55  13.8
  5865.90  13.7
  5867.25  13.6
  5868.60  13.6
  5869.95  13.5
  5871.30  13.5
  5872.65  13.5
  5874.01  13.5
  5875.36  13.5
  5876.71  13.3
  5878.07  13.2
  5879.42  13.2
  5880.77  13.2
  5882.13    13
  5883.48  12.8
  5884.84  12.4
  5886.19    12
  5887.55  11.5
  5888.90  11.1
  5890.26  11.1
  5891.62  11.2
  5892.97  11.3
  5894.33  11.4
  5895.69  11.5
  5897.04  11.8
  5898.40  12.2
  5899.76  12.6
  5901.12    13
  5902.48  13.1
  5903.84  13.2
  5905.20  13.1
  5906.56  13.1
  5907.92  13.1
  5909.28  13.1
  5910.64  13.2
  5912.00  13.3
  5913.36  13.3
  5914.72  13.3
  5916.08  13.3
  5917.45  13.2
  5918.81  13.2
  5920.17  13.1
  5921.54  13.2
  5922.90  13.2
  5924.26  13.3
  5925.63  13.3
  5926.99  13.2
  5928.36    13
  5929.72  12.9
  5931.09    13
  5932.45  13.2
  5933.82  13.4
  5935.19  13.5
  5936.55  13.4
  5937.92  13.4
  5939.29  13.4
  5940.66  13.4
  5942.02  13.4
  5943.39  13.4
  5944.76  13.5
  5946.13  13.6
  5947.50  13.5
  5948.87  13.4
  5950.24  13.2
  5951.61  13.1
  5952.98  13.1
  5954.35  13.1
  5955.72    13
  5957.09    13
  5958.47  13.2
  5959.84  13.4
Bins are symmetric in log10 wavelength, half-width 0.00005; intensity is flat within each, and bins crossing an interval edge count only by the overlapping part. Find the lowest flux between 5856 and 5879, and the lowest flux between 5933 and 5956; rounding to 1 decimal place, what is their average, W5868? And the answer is 13.0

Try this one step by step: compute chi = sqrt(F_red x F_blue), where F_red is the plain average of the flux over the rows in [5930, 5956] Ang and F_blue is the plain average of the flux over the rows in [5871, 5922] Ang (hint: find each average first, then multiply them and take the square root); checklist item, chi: 13.0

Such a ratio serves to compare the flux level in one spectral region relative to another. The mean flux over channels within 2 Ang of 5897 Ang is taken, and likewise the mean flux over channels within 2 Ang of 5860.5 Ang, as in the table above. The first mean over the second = 0.89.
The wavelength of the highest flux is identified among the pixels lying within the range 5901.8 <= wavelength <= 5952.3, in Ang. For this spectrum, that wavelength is 5946.13 Ang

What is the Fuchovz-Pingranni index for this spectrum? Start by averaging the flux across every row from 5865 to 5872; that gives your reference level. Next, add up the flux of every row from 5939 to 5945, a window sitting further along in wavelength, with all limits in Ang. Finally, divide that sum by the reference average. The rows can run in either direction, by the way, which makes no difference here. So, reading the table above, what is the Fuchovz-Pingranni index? 4.9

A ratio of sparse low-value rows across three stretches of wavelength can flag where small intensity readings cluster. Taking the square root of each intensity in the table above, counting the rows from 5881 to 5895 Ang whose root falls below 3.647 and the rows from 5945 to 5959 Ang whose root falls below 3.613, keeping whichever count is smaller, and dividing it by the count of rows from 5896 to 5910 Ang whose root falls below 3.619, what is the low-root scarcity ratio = 0.50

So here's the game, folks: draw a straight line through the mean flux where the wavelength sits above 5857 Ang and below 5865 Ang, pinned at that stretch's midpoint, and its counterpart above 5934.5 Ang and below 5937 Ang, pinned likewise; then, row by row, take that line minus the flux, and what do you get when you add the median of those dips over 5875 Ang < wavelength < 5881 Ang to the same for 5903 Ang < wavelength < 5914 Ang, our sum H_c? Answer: 0.53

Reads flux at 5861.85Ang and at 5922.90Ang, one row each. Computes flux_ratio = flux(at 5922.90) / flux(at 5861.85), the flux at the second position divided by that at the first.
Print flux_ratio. 0.97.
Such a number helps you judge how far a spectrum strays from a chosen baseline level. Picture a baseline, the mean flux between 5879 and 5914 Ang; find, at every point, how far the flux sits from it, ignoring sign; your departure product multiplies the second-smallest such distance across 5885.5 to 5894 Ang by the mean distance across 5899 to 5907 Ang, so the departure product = 0.5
